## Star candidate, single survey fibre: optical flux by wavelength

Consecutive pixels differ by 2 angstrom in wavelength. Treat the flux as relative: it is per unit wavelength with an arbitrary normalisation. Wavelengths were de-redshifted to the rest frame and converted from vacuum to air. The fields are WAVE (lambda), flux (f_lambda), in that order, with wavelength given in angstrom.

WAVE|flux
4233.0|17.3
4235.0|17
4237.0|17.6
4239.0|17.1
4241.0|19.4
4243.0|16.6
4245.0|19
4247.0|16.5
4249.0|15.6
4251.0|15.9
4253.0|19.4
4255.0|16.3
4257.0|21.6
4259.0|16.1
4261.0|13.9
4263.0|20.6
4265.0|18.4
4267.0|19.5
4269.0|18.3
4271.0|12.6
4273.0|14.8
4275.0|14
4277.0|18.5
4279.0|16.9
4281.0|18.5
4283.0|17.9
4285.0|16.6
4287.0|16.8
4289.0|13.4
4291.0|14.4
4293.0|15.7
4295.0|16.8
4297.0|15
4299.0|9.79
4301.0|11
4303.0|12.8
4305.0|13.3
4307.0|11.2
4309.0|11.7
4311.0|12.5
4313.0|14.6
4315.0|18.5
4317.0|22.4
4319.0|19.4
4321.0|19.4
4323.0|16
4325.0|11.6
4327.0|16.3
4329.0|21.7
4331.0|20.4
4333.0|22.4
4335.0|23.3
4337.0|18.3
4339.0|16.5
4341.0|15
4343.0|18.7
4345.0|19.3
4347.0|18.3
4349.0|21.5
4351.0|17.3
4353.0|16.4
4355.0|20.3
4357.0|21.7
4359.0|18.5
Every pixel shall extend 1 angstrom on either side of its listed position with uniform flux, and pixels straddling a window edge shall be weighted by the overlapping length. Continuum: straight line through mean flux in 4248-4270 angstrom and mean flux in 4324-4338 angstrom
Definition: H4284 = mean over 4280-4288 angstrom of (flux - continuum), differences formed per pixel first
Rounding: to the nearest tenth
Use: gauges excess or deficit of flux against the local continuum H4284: -0.8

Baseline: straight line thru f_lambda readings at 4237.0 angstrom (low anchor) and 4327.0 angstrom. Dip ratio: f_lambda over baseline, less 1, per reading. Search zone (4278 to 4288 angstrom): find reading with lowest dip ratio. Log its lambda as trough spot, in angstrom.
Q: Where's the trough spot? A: 4285.0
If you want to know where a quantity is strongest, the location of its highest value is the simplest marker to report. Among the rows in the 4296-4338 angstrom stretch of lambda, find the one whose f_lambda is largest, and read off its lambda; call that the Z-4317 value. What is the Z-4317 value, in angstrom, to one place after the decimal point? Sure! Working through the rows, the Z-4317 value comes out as 4335.0 angstrom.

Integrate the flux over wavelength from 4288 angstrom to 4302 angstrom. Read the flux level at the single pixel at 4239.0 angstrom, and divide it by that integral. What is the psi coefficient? 0.089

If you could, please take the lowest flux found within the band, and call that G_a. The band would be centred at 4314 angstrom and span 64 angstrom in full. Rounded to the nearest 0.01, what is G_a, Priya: 9.79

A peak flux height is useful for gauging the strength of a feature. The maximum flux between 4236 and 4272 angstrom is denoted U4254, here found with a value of 21.6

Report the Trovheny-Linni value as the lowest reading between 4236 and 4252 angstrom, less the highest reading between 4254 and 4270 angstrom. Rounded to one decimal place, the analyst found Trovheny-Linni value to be -6.0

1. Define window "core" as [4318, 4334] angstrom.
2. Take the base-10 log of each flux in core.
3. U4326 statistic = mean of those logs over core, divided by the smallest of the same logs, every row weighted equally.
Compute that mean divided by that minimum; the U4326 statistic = 1.18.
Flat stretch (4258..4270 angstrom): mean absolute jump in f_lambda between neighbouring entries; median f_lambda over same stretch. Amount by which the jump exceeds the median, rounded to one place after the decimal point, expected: -15.7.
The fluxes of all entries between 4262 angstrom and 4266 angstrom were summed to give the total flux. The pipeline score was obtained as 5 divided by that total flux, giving 0.128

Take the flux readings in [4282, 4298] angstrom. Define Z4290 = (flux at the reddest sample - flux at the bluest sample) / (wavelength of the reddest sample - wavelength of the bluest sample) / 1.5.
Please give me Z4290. -0.1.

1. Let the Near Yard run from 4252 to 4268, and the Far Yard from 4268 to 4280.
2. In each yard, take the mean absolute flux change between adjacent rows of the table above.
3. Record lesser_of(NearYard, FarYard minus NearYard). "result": -0.8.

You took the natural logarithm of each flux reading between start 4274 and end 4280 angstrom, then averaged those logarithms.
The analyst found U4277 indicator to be 2.79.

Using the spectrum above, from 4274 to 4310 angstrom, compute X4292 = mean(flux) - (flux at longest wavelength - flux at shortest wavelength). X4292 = 17.0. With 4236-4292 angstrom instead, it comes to 20.2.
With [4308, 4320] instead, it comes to 8.8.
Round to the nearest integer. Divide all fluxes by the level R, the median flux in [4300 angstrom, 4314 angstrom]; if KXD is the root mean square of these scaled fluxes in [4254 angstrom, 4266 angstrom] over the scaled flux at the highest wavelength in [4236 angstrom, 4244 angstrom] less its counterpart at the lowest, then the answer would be -18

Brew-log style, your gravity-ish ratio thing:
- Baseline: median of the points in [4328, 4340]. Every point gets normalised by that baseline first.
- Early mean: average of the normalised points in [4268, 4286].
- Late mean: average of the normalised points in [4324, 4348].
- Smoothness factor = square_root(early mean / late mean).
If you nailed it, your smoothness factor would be 0.94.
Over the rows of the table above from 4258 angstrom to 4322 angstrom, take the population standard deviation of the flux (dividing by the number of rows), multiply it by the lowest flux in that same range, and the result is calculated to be 30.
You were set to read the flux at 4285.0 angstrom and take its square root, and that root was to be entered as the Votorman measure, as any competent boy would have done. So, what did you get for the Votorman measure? 4.07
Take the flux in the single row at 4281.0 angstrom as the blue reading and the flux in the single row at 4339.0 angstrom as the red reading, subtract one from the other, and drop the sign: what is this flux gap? 2.0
